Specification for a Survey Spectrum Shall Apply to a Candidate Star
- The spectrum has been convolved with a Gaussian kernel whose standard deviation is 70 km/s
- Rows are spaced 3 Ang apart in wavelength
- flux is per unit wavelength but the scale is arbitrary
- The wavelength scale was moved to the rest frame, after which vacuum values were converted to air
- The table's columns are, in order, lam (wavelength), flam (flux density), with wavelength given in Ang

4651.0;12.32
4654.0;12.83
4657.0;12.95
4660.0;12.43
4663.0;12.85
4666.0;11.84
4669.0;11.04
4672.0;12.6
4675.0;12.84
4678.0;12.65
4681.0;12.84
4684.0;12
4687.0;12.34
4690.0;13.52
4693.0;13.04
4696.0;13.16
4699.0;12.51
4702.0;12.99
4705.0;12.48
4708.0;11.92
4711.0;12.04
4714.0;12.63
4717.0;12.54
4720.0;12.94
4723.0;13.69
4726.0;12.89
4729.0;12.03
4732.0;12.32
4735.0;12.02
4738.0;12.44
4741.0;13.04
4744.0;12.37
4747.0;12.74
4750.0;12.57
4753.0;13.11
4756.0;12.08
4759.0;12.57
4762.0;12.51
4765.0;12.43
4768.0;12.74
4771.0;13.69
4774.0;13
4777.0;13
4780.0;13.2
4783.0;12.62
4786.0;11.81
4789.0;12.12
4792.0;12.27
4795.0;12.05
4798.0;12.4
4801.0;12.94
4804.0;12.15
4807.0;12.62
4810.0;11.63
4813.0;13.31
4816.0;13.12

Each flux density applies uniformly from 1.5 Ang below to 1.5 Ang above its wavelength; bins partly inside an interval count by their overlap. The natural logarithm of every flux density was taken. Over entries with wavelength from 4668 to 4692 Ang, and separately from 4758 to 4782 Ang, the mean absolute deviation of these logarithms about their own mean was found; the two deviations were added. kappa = 0.068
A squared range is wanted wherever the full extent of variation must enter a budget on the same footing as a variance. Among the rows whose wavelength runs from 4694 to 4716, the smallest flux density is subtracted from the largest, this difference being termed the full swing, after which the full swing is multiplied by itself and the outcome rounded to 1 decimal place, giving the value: 1.5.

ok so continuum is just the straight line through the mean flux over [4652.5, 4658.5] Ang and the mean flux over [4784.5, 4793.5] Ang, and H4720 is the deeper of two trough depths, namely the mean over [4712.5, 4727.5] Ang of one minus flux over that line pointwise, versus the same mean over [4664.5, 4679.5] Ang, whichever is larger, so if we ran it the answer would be 0.046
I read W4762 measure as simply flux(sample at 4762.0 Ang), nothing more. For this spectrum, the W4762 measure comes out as 12.51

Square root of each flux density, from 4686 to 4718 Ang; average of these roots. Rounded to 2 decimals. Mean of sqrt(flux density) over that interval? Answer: 3.56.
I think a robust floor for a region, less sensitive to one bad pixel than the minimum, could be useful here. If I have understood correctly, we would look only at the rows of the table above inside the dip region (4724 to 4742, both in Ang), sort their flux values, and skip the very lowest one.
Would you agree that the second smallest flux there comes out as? 12.03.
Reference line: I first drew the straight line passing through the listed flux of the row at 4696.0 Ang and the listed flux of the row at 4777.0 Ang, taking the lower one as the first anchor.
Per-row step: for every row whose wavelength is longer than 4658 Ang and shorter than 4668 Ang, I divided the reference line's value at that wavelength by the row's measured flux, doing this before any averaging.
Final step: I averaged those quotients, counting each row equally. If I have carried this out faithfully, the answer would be 1.07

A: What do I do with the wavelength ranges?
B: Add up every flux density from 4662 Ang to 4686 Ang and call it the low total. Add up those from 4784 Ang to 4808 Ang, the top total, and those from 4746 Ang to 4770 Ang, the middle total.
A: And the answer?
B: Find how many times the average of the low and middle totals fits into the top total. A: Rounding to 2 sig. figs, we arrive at 0.99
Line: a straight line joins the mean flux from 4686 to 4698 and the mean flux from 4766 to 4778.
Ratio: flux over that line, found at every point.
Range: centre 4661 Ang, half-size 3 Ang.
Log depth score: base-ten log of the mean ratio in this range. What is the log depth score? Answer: -0.012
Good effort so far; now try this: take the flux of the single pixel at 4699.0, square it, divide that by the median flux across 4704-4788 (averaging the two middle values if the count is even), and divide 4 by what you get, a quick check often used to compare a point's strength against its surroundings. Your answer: 0.321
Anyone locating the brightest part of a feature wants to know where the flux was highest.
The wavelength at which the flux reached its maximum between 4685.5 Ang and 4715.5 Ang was 4690.0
